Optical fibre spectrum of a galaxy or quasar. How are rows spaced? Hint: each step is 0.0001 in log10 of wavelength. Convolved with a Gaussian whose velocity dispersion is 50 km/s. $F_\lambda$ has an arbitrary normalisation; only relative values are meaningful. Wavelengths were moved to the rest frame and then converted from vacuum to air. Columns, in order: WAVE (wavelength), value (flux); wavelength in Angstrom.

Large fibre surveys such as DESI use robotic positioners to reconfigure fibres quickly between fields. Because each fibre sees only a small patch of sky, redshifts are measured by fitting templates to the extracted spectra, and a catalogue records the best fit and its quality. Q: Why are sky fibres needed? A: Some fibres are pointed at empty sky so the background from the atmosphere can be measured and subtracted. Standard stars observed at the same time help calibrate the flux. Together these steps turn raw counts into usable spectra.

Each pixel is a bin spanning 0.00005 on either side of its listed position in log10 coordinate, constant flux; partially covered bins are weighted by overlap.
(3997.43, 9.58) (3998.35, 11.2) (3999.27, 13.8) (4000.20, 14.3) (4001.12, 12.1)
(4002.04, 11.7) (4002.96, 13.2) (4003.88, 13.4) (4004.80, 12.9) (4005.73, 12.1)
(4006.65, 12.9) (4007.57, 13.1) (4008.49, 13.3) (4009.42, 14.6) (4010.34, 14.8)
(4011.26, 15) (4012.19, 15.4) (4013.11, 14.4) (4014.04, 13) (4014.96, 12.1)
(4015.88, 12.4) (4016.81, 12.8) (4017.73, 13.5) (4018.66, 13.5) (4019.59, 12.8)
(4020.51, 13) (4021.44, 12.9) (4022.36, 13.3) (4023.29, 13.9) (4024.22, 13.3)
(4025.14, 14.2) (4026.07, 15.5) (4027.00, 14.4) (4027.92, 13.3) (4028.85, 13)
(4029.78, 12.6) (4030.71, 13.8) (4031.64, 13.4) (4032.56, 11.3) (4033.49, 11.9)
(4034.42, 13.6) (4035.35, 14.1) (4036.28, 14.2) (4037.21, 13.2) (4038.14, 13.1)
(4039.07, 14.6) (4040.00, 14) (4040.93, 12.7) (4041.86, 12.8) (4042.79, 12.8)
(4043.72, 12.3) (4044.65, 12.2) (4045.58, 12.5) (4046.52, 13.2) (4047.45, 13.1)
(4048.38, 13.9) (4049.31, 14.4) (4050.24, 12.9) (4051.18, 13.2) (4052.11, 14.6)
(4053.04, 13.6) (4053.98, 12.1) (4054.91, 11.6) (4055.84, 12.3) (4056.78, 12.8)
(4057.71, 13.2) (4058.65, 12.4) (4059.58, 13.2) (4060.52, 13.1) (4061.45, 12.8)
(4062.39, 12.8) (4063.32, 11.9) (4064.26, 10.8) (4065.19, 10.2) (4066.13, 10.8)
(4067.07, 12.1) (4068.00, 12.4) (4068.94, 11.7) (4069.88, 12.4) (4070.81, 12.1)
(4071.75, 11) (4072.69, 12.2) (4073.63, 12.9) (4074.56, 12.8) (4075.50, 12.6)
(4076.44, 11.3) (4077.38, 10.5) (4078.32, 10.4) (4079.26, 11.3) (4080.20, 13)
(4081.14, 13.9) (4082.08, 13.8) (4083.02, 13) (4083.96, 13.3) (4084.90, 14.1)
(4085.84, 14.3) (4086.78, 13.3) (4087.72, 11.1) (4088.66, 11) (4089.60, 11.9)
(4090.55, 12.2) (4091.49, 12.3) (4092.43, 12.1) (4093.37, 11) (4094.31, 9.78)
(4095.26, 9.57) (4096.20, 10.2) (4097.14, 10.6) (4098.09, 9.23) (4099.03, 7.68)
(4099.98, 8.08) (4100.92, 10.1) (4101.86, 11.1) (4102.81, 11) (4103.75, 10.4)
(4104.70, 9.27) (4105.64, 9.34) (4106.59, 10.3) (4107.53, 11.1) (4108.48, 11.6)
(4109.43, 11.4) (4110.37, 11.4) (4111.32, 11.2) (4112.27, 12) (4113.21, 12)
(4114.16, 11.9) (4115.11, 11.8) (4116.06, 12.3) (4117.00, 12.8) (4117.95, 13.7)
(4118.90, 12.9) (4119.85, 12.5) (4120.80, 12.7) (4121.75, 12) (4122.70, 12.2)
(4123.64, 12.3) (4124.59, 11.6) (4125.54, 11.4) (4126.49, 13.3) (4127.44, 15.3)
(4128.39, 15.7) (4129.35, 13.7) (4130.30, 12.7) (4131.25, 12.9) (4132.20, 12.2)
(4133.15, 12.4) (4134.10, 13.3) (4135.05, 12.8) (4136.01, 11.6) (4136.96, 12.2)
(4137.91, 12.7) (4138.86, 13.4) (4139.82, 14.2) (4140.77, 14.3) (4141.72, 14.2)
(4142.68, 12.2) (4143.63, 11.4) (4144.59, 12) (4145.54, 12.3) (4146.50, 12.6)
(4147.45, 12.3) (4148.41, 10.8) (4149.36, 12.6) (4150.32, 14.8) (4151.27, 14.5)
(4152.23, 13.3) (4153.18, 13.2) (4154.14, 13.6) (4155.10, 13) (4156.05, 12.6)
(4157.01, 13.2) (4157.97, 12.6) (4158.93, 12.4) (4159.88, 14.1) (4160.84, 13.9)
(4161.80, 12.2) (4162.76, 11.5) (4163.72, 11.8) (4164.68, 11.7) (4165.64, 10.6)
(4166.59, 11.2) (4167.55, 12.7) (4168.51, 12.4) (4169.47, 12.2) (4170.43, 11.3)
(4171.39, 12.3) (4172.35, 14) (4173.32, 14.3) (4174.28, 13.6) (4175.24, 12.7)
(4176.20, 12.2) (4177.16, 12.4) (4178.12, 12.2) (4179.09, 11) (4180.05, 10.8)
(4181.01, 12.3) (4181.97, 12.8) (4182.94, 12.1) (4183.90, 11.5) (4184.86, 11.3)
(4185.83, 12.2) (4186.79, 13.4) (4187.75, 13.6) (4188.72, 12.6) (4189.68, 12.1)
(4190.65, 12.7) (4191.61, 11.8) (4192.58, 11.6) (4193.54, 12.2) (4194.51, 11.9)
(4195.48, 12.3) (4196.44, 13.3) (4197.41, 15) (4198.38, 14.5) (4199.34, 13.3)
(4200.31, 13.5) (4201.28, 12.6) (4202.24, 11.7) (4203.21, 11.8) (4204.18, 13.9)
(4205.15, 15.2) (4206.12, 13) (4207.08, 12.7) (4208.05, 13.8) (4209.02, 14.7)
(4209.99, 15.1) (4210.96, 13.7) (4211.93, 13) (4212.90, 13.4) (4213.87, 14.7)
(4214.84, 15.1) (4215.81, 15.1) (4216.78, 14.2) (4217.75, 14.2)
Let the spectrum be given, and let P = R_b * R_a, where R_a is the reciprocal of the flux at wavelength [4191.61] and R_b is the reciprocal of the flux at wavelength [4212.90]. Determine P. 0.0063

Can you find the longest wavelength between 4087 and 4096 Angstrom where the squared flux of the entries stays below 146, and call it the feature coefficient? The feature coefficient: 4095.26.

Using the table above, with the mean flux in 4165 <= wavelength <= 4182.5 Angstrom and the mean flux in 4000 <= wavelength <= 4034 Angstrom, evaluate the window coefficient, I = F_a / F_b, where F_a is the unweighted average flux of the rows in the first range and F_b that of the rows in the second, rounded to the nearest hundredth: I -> 0.92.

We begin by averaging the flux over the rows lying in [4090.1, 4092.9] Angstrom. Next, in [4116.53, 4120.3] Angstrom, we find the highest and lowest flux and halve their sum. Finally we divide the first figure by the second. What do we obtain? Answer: 0.93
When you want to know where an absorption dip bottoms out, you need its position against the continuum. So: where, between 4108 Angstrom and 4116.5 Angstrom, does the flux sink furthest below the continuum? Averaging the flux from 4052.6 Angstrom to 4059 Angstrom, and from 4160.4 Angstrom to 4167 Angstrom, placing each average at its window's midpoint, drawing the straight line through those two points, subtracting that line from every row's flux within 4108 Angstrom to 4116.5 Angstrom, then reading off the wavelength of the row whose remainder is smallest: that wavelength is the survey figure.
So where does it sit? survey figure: 4111.32 Angstrom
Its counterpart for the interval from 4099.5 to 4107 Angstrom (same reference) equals 4099.98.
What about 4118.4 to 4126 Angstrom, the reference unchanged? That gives 4125.54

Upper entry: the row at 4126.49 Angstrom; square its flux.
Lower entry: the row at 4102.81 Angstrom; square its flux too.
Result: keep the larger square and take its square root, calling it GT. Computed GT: 13.3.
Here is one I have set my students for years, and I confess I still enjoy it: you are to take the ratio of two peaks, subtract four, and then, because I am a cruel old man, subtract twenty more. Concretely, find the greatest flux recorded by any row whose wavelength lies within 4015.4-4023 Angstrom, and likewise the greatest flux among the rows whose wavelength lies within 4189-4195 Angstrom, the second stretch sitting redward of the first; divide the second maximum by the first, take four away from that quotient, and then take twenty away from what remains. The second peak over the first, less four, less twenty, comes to -23.1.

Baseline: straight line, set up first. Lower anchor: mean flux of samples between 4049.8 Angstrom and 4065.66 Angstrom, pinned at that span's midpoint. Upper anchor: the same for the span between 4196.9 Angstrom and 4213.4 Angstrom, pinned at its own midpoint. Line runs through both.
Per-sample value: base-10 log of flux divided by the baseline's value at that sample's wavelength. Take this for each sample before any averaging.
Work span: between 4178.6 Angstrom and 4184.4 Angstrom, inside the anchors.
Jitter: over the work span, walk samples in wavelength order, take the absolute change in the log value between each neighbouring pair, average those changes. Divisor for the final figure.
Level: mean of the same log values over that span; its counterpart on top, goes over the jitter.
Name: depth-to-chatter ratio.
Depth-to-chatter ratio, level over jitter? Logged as -2.3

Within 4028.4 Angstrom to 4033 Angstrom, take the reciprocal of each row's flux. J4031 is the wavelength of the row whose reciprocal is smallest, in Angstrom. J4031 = 4030.71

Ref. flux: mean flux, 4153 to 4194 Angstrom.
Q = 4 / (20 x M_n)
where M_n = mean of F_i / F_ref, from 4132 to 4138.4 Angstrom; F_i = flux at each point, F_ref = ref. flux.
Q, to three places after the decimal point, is 0.199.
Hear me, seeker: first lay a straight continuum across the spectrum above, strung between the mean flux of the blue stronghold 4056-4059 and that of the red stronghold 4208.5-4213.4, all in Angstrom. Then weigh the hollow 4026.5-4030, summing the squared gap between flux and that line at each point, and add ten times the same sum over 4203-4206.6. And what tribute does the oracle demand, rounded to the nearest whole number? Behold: 74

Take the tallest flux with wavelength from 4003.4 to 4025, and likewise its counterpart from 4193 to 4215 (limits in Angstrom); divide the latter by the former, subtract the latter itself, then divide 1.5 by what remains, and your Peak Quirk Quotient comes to -0.106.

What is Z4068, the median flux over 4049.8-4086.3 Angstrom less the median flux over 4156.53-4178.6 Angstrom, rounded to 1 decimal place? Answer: 0.2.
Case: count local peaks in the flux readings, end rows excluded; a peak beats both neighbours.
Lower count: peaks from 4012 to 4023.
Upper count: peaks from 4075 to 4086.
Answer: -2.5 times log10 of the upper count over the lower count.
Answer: 0.0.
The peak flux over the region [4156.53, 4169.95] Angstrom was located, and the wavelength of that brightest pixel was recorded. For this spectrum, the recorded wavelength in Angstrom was 4159.88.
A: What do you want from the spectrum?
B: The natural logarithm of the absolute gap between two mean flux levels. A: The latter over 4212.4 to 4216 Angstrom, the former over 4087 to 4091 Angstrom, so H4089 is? 1.1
